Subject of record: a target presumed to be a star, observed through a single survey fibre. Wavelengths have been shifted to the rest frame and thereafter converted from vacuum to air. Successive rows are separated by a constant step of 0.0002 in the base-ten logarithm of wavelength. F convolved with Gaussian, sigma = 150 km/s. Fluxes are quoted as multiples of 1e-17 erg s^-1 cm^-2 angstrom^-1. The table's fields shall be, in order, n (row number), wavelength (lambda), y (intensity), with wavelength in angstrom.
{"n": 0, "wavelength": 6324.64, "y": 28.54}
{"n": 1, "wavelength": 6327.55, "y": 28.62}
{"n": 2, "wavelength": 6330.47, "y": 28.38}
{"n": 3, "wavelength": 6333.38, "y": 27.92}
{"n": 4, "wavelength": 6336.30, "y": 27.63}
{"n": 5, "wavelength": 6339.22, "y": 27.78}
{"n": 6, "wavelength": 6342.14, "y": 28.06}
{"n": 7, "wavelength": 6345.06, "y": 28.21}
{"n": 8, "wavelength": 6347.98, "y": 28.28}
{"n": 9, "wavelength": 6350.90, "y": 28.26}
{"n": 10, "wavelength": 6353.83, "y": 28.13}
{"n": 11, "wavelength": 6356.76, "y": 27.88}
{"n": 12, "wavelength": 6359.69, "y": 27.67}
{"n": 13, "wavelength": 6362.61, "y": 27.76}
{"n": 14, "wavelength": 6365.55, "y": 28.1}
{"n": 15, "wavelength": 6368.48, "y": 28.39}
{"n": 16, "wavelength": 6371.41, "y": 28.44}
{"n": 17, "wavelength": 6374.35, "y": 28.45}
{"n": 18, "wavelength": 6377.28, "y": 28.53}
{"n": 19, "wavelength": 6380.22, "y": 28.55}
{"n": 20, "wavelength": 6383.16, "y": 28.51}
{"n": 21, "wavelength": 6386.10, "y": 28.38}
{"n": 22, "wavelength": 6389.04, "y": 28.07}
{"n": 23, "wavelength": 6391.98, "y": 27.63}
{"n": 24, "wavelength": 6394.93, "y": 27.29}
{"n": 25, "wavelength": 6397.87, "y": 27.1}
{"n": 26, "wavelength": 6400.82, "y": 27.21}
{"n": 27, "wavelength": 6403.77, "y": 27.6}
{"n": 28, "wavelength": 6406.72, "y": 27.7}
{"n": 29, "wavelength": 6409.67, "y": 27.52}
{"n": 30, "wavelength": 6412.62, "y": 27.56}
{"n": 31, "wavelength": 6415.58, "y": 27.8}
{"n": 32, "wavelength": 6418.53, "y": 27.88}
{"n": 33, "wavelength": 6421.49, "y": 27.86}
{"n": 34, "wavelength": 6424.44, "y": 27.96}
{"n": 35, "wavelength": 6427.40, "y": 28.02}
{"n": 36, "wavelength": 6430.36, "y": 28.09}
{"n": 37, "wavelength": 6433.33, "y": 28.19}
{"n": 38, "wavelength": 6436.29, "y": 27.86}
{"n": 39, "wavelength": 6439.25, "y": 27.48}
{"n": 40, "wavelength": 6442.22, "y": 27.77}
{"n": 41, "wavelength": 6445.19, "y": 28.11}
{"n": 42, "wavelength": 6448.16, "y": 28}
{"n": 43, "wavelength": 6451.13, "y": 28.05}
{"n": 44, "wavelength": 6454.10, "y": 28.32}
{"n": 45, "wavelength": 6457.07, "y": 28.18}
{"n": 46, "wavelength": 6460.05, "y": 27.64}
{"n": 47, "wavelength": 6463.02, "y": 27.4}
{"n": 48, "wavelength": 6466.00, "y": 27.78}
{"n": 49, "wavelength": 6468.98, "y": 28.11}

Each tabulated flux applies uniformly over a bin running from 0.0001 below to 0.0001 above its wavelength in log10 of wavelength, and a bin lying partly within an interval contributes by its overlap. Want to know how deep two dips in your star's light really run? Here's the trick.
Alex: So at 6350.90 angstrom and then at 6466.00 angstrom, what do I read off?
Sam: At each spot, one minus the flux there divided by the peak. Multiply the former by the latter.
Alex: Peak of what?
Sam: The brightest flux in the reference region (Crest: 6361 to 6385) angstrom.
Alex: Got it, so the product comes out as 0.0003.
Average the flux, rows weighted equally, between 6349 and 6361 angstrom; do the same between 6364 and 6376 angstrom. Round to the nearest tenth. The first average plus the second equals 56.3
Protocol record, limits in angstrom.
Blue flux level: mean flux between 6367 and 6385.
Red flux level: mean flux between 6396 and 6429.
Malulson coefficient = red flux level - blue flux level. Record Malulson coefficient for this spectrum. -0.82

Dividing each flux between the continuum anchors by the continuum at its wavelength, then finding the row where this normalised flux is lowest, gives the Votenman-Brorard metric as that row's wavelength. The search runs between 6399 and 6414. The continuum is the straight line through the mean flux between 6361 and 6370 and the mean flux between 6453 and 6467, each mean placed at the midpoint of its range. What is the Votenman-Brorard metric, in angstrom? 6400.82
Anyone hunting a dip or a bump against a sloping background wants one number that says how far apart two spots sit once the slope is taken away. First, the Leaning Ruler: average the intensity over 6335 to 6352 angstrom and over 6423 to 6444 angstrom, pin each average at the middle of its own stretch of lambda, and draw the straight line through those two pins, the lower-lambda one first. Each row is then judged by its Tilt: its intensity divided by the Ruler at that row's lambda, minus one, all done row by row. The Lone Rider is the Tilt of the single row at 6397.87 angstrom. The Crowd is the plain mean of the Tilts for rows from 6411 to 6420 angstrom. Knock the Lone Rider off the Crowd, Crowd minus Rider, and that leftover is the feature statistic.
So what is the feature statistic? 0.024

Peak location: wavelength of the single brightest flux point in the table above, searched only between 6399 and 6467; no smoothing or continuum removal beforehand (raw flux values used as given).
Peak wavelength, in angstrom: 6454.10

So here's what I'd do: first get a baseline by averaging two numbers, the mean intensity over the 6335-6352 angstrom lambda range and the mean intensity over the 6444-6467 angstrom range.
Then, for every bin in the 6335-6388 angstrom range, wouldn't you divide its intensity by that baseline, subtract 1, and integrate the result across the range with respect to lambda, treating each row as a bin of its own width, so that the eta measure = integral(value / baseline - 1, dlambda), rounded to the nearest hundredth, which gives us 0.34 angstrom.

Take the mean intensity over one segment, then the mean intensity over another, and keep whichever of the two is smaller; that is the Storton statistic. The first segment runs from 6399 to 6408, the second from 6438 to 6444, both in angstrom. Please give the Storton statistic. 27.5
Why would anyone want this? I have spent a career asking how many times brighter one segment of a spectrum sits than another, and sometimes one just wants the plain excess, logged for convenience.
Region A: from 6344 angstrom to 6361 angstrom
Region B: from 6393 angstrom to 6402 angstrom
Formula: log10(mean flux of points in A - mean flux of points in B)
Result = -0.1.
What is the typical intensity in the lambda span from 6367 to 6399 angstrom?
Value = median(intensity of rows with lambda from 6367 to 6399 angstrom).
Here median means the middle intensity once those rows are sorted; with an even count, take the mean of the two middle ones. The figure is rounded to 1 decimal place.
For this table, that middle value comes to 28.4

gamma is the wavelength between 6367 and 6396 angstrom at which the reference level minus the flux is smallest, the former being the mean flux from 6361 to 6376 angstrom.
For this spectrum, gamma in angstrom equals 6380.22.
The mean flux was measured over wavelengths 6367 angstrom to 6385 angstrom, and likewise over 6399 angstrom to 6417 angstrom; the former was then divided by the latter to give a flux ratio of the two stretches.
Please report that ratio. 1.03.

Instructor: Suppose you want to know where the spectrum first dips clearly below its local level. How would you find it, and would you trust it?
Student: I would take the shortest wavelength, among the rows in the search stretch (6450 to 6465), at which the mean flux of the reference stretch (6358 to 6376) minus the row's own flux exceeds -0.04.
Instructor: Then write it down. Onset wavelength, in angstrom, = 6451.13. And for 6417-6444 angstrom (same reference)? 6418.53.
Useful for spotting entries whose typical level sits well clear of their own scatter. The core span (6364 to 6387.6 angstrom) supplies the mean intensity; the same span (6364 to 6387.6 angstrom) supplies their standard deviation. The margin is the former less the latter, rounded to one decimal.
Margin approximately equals 28.3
